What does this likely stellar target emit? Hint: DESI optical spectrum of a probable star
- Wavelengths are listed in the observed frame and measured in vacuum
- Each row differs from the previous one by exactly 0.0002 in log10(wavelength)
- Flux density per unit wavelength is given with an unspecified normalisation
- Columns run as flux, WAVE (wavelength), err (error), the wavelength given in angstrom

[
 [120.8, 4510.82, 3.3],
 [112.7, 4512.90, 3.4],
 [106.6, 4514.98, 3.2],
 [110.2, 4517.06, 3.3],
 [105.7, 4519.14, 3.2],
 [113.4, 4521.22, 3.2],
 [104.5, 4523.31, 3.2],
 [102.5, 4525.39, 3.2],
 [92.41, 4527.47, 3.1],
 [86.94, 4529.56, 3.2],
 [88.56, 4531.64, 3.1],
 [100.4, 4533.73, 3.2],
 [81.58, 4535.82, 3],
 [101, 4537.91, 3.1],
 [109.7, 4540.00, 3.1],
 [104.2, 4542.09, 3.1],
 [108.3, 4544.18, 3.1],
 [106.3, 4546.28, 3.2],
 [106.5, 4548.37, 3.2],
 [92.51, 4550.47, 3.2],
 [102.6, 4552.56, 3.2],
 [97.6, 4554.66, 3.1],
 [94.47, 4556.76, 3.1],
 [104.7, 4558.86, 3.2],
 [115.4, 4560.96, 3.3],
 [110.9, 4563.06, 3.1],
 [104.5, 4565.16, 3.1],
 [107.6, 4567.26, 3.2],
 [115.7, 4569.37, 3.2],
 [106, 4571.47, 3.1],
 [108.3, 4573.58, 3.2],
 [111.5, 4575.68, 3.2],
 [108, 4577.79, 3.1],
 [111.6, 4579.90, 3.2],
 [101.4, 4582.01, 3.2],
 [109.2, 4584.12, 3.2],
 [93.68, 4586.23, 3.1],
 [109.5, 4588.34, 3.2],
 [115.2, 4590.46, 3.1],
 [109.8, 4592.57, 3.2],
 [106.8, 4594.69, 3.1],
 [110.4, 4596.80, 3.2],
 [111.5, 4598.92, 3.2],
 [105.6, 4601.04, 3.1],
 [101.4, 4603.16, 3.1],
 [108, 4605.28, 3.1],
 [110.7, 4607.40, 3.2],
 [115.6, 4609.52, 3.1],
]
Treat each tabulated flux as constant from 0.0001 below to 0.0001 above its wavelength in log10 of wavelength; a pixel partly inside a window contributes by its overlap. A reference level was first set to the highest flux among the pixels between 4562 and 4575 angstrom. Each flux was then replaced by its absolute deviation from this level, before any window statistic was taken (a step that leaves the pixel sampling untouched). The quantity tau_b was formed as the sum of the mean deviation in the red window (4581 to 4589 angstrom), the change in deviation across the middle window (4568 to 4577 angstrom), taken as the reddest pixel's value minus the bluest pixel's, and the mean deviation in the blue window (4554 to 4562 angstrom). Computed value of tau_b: 29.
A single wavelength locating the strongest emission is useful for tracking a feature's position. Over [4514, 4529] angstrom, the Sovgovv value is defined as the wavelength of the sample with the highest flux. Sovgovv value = 4521.22 angstrom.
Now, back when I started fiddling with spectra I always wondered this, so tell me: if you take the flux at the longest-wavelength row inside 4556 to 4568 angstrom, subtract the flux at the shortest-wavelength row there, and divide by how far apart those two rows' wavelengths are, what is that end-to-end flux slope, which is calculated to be 1.3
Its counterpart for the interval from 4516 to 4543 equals -0.2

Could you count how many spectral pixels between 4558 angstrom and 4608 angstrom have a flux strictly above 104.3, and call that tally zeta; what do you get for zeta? 21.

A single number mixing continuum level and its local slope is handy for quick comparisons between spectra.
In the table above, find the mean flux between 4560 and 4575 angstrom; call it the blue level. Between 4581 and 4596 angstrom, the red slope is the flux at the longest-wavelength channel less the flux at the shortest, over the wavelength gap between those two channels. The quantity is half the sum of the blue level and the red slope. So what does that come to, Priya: 55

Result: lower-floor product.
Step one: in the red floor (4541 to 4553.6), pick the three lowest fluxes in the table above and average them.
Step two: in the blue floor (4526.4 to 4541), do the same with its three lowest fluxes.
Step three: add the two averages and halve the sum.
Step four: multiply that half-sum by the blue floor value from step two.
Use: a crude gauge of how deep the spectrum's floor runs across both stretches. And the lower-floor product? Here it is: 7946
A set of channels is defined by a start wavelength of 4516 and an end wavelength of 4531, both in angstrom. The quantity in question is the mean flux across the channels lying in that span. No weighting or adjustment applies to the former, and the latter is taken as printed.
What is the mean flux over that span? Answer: 102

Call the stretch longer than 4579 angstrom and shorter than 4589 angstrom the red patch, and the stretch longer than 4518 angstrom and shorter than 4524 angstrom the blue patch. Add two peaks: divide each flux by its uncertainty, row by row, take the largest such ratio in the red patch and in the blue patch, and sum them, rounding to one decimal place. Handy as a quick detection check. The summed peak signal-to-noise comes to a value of 70.3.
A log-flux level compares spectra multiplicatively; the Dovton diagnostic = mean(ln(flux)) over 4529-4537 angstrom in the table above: 4.49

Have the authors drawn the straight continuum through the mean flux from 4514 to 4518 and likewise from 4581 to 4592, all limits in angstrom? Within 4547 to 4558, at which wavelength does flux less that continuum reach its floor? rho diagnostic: 4550.47 angstrom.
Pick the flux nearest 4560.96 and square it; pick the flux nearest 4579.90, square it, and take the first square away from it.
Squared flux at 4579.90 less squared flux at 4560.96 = -863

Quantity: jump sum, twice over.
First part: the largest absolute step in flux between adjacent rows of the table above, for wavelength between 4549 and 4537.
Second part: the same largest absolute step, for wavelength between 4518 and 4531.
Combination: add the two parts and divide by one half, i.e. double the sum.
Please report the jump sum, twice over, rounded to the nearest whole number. 38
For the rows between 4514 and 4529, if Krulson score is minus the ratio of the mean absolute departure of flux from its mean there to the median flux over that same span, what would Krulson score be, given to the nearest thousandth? -0.042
